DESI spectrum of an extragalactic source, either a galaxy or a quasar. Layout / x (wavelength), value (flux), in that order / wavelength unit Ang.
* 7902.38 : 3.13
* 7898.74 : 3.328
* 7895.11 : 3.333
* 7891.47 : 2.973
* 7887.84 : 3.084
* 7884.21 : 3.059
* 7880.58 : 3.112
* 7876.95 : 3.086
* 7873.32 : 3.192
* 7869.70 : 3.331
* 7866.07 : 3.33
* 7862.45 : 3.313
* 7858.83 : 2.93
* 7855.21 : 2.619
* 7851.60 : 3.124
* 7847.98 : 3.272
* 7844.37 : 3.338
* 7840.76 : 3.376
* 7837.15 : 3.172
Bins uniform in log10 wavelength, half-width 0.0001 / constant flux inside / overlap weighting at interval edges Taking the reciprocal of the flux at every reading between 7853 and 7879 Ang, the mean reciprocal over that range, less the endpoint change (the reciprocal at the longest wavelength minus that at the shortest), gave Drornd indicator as 0.381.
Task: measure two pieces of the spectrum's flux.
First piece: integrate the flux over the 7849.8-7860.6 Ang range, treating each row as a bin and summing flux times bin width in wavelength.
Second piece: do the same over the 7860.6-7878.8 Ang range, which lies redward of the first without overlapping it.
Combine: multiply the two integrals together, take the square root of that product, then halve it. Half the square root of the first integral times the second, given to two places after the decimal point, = 21.49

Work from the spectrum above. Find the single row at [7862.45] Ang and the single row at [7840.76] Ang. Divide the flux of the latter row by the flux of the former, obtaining 1.02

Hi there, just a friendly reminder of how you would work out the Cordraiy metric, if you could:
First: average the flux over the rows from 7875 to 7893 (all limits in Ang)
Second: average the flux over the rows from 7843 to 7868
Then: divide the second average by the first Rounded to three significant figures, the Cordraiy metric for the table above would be 1.02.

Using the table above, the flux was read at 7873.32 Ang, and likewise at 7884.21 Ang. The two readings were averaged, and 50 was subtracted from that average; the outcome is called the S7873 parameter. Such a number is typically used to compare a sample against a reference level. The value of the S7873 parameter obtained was -46.9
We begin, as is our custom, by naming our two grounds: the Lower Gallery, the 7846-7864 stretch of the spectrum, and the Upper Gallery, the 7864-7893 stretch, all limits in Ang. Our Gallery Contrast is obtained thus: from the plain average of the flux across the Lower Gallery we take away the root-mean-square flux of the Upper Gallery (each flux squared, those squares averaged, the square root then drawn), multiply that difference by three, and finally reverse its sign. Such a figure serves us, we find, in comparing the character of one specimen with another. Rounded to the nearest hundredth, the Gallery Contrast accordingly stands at 0.29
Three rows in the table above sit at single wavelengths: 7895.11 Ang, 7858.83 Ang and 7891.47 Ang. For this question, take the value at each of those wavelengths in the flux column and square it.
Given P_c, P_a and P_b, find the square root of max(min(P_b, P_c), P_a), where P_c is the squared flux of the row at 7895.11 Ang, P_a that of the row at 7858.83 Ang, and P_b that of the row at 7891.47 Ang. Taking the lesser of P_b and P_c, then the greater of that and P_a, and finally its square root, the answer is 2.97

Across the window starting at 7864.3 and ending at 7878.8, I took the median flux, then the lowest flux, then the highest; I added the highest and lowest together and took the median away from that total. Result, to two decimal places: 3.16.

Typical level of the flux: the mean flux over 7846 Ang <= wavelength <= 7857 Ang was 3.01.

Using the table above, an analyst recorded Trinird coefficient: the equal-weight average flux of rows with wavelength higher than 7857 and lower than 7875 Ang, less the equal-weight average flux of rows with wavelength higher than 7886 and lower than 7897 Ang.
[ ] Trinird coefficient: 0.09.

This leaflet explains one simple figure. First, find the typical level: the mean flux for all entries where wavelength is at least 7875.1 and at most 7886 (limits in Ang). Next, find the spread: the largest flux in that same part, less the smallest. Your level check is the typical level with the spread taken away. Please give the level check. 3.03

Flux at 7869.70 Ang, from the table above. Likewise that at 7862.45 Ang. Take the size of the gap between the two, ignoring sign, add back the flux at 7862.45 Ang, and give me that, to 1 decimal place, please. 3.3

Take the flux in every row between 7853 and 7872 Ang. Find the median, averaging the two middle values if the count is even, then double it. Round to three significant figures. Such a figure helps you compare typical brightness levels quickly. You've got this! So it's 6.63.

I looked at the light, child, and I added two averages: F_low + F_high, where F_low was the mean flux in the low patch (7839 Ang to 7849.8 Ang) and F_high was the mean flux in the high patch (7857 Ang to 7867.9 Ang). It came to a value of 6.52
